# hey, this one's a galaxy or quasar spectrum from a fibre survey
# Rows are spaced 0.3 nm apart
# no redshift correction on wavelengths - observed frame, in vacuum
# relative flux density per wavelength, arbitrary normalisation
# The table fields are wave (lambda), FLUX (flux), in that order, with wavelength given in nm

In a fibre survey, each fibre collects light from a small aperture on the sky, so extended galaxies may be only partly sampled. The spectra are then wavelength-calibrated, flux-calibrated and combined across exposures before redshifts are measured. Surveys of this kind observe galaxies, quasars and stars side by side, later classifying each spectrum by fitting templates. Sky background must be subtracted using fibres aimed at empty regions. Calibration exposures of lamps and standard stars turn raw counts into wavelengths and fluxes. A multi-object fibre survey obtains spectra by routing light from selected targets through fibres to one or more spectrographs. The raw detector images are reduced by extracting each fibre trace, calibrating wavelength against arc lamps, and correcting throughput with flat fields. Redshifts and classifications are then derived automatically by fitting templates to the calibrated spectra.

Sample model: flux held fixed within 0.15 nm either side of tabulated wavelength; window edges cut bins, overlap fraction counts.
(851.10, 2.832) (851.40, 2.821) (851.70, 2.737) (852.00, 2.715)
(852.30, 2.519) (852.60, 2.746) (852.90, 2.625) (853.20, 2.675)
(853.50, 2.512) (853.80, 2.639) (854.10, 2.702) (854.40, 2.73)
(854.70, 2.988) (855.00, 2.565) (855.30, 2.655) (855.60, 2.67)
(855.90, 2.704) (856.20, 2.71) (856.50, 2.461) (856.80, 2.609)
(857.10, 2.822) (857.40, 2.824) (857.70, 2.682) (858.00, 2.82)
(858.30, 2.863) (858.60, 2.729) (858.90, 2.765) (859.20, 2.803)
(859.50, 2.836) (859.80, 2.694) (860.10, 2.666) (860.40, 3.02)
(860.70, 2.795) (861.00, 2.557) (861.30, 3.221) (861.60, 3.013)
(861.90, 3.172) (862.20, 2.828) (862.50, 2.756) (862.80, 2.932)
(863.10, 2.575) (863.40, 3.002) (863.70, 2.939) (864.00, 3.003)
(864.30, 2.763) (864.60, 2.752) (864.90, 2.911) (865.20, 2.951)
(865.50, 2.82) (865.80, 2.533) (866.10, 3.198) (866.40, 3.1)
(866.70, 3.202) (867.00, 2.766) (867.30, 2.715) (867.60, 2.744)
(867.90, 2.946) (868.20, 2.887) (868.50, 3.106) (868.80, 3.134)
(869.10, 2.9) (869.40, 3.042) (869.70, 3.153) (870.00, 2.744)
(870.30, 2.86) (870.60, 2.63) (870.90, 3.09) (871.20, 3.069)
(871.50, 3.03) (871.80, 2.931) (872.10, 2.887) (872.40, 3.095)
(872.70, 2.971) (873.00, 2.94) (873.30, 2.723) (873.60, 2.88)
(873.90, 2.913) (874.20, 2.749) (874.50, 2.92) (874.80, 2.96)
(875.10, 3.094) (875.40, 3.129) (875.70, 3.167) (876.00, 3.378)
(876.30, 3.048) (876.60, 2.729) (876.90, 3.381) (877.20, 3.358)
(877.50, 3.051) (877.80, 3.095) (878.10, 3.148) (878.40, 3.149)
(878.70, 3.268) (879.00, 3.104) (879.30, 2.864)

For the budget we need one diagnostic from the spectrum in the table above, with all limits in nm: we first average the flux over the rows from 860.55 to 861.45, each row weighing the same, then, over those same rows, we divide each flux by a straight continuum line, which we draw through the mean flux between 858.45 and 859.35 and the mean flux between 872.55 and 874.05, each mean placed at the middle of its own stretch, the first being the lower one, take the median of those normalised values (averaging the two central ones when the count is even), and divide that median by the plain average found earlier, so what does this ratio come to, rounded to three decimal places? 0.352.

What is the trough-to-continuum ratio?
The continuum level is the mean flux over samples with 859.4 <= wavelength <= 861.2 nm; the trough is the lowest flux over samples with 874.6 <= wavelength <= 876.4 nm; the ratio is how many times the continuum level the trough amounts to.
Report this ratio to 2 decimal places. 1.07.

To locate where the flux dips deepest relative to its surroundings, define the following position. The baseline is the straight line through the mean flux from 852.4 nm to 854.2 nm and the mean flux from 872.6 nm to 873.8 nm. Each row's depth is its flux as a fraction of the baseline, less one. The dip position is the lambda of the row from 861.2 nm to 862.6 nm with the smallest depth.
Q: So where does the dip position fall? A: 862.50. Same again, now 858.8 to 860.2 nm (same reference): 860.10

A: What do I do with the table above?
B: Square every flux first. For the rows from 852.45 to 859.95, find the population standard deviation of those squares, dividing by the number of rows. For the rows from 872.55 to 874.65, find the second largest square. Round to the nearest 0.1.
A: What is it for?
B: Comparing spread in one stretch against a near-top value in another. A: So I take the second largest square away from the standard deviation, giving -8.0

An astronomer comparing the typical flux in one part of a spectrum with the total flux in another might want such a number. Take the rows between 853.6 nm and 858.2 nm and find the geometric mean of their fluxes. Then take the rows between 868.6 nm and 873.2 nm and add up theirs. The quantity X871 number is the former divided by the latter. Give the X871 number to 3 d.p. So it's 0.061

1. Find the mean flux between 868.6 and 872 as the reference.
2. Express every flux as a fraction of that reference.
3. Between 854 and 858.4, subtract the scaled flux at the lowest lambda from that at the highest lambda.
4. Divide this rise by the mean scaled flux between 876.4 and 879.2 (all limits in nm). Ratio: 0.051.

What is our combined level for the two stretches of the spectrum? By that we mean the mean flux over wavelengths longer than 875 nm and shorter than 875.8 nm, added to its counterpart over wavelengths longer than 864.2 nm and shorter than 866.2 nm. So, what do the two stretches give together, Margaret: 6.0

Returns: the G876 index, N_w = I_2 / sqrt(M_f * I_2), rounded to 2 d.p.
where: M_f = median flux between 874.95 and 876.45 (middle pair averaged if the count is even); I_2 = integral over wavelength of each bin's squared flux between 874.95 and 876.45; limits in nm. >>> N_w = 2.19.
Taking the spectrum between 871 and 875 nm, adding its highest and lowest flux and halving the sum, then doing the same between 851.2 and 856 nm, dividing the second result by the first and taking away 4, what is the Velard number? -3.05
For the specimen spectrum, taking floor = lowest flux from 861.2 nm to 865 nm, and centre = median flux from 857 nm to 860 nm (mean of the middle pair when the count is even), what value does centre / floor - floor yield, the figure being -1.48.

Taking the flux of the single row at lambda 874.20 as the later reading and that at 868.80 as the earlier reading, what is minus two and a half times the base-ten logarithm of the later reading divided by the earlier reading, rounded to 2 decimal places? 0.14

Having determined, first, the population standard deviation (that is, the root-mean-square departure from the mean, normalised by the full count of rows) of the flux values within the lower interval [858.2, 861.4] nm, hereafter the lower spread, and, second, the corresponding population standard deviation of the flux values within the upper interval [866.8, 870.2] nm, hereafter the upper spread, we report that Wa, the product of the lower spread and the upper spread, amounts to 0.027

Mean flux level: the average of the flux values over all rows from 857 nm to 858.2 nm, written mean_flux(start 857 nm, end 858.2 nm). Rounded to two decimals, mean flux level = 2.79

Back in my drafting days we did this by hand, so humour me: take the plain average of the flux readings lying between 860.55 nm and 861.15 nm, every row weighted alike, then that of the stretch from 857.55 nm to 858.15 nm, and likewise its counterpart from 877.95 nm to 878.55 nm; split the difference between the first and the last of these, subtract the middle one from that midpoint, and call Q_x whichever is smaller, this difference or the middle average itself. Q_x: 0.16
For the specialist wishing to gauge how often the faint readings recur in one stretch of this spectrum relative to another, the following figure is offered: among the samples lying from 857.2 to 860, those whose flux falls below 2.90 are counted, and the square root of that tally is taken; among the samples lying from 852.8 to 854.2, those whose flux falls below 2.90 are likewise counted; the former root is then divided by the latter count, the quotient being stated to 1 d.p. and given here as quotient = 0.6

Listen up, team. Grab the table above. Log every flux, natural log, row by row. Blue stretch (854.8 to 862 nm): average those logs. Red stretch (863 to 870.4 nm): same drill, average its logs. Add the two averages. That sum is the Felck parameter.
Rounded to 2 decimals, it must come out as 2.09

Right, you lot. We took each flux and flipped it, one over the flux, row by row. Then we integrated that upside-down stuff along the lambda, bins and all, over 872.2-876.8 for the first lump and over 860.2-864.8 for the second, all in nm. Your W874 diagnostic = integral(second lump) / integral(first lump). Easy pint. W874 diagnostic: 1.0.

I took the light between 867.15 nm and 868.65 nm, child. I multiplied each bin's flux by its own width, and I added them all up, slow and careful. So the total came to 4.32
